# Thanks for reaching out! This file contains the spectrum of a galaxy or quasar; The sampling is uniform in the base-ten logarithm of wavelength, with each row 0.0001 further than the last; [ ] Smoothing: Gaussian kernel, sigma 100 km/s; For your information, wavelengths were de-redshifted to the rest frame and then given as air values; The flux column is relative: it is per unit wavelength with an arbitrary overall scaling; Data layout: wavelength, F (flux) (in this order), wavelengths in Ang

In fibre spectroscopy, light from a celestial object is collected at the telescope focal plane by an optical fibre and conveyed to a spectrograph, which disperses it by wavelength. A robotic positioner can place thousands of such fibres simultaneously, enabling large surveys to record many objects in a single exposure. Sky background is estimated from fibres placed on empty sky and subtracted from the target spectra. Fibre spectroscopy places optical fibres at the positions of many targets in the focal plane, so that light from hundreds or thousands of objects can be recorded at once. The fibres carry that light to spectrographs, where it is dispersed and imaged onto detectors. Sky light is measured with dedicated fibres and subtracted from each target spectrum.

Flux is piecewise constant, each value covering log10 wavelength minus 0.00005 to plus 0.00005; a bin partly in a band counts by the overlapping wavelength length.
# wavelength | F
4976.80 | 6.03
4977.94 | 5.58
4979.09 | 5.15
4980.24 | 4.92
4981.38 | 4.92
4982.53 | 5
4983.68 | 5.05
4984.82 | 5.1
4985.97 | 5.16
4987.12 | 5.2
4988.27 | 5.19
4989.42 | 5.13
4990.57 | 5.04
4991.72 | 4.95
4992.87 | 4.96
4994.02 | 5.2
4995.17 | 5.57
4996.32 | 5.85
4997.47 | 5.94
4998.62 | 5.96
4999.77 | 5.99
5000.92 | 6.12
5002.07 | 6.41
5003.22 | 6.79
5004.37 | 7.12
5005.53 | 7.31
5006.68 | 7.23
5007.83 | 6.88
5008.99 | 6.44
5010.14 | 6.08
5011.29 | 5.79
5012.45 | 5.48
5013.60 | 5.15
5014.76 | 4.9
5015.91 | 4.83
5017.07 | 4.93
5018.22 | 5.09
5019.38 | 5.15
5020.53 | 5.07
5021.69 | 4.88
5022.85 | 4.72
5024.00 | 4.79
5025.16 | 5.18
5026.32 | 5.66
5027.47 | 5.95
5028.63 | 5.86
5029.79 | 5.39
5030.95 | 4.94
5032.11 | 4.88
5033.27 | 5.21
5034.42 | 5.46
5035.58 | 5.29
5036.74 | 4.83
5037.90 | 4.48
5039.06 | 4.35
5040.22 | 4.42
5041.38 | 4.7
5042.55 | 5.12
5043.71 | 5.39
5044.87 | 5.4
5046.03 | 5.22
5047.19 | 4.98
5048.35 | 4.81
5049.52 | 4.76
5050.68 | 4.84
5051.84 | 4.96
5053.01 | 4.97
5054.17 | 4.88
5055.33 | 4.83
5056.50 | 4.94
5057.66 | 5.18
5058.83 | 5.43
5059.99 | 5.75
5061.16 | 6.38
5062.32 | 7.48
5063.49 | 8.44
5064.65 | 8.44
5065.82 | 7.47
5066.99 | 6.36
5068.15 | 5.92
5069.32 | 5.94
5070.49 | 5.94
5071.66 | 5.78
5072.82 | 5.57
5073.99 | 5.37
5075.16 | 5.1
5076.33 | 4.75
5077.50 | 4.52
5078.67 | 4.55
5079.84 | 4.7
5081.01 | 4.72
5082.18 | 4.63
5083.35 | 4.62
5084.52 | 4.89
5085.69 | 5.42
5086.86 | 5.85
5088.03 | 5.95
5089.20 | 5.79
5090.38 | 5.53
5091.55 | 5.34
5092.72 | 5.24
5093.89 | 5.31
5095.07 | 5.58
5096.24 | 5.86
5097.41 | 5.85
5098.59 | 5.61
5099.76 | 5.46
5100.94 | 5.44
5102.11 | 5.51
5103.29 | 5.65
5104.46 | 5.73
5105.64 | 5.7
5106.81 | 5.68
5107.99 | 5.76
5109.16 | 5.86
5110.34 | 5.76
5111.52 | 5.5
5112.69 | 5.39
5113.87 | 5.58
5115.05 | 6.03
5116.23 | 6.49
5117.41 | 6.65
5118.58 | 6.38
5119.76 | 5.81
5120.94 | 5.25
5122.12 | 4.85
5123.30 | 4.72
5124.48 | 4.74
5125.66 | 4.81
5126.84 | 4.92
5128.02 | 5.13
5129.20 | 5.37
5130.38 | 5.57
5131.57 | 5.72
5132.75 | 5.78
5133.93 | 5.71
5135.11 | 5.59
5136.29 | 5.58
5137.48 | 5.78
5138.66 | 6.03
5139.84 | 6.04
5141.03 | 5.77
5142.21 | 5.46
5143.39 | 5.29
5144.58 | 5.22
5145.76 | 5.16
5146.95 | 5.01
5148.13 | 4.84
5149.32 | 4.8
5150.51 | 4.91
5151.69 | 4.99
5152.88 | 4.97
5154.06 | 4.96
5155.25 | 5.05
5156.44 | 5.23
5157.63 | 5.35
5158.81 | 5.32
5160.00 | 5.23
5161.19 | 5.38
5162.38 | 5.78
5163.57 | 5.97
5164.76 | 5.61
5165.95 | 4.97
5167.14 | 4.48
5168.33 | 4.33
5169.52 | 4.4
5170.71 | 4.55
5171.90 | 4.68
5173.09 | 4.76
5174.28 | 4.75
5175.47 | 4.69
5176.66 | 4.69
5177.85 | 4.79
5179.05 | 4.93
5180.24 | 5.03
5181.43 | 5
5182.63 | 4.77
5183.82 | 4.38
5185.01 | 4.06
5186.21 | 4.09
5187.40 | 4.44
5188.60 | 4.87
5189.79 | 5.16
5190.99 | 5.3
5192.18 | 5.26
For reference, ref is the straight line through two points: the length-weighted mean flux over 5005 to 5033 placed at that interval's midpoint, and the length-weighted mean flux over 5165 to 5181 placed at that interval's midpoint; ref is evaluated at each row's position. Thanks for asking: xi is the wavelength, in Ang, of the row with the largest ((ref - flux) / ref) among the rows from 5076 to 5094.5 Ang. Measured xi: 5077.50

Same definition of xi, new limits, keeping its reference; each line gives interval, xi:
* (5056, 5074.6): 5056.50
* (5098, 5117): 5100.94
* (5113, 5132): 5123.30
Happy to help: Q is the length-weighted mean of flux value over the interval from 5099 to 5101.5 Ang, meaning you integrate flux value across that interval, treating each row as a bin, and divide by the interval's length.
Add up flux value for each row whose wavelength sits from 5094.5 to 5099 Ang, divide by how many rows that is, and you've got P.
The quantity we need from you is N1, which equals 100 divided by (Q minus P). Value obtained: -375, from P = 5.7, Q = 5.5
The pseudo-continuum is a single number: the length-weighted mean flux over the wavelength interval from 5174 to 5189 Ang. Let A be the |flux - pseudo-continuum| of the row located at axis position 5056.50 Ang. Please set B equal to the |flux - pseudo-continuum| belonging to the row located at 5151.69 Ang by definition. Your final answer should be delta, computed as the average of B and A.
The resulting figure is 0.32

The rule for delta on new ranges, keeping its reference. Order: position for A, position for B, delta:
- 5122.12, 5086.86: 0.70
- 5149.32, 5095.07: 0.54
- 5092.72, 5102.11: 0.73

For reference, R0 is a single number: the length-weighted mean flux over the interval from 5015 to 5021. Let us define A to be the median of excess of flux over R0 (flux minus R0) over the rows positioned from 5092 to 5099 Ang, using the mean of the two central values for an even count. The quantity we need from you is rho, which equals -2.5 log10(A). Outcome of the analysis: 0.6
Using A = 0.58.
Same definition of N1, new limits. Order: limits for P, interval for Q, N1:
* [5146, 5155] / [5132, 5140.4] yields 116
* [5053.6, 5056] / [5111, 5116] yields 120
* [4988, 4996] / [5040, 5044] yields -415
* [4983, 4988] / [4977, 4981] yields 632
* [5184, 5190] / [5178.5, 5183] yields 241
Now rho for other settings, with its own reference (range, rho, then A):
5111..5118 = 0.3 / 0.79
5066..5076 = 0.2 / 0.84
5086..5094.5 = 0.7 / 0.52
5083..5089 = 1.0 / 0.41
